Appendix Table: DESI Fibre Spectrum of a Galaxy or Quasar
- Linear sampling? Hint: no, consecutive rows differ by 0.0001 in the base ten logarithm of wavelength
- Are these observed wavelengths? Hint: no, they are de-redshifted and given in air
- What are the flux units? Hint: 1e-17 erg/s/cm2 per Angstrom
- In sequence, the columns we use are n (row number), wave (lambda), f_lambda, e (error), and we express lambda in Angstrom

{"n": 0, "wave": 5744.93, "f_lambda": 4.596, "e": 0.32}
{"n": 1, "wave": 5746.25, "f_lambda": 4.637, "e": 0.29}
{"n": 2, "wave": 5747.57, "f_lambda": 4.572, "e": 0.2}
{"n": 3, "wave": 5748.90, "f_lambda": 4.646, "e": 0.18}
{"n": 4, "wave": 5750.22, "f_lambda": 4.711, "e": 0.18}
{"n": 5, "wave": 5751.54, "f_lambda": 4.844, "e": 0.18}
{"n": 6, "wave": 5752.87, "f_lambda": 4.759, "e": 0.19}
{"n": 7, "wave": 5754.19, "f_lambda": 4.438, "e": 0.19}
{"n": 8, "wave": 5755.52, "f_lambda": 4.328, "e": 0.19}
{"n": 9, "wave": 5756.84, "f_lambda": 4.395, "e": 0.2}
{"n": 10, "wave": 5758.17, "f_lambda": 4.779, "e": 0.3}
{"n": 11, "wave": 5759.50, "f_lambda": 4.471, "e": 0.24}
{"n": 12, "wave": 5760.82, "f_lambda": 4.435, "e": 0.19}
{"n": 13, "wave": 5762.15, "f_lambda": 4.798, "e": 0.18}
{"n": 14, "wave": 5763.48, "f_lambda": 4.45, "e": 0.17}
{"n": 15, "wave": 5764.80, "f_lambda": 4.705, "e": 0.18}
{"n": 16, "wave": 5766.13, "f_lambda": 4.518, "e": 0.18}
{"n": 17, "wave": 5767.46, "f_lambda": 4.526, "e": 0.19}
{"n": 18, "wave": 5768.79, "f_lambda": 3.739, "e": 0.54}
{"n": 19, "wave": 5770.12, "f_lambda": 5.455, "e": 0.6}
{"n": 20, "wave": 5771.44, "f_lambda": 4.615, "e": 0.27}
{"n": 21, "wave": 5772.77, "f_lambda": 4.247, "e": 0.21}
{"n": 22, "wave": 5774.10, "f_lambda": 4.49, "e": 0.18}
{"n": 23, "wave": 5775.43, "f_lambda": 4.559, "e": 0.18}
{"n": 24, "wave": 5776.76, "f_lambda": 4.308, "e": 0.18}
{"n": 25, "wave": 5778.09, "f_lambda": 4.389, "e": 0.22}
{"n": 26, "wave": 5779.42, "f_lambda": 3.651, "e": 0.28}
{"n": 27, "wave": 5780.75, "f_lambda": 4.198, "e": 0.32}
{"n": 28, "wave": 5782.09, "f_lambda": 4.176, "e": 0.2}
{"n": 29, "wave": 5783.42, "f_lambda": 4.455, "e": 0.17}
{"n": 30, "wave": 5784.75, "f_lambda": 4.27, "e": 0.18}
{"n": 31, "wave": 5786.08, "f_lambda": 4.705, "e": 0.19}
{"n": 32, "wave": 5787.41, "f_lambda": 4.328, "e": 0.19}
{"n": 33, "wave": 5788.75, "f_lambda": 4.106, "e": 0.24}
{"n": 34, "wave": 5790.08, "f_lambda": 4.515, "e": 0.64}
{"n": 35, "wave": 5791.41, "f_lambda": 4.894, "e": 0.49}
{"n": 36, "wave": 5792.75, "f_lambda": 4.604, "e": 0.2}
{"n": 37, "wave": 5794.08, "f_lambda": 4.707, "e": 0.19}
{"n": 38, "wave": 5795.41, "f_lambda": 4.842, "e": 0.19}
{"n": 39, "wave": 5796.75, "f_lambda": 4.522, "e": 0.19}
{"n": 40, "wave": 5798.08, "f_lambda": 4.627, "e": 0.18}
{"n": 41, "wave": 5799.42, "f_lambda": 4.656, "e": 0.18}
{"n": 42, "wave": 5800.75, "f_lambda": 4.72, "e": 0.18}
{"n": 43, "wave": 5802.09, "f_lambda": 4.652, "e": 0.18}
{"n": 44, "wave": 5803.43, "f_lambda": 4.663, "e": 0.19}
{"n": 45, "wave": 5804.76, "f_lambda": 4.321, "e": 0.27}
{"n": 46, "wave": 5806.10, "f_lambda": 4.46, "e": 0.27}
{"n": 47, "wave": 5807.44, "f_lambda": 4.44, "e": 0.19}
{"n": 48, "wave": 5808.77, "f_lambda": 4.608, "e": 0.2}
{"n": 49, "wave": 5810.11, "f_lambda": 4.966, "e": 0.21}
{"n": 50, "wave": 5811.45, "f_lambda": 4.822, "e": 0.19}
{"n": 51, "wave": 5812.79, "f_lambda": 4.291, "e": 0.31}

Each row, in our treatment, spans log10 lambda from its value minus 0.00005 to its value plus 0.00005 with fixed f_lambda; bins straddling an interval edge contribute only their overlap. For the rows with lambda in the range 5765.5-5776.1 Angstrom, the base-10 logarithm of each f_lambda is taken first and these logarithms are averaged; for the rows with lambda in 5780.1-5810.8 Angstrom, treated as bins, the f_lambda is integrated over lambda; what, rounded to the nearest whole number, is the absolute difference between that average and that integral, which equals 139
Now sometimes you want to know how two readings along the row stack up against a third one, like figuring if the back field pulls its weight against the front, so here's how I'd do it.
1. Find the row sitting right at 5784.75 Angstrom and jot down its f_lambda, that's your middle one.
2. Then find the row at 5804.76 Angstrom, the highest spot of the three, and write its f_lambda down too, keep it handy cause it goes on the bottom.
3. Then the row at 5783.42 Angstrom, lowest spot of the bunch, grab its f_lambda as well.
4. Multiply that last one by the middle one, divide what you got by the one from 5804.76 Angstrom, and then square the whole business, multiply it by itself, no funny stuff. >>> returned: 19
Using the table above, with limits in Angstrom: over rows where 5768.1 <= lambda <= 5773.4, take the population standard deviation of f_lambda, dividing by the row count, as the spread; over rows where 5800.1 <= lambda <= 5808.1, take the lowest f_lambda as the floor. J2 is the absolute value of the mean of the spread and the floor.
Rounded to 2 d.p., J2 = 2.47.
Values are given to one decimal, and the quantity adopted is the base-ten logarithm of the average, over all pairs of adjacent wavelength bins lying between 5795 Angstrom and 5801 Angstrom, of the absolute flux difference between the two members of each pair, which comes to -0.9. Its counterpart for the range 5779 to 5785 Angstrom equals -0.6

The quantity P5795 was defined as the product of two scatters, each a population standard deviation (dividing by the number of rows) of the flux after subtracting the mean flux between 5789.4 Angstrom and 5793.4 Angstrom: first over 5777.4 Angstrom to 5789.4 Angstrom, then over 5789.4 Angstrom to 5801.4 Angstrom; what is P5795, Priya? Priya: 0.033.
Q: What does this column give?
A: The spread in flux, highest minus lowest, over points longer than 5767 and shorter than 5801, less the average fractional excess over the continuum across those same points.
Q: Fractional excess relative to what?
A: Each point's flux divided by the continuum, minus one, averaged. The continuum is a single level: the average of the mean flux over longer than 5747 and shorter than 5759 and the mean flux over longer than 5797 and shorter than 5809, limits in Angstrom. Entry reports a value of 1.83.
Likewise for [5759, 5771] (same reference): 1.72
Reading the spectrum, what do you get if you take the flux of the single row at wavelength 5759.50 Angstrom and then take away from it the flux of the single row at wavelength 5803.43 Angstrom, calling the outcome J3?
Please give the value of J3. -0.19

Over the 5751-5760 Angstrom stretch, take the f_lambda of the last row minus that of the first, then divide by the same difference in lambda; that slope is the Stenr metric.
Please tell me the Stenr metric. -0.047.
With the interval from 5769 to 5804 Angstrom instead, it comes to -0.024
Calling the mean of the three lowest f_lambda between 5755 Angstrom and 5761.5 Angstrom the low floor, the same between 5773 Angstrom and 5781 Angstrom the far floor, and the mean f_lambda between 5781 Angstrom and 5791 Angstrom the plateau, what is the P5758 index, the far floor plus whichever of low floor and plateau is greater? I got 8.44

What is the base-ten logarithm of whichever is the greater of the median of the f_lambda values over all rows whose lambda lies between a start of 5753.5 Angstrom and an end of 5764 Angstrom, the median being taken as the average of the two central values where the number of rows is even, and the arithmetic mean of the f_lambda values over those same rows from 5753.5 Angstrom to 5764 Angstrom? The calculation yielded 0.654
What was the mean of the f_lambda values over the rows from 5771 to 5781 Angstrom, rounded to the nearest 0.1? 4.3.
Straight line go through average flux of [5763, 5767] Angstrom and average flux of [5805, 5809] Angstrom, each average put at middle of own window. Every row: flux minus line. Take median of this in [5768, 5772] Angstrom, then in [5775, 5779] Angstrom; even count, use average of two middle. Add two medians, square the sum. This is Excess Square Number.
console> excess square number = 0.007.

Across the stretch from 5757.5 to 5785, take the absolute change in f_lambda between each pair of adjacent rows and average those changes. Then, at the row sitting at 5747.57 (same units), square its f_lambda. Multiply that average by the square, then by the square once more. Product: 167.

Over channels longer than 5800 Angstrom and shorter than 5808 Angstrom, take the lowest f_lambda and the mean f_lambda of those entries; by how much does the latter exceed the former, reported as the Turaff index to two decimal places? 0.22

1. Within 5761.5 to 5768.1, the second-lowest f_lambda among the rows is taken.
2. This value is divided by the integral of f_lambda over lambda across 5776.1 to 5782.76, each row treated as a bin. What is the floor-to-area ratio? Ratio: 0.164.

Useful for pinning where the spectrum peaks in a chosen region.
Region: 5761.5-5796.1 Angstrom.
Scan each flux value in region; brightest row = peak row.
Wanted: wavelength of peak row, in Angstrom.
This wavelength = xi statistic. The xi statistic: 5770.12 Angstrom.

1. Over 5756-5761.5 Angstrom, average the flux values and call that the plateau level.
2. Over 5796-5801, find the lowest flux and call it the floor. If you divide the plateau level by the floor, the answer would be 1.00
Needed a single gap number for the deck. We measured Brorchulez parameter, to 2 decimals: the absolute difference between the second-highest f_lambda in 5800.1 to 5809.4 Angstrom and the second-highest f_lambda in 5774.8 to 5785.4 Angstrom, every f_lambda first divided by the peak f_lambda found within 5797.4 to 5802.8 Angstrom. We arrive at 0.04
